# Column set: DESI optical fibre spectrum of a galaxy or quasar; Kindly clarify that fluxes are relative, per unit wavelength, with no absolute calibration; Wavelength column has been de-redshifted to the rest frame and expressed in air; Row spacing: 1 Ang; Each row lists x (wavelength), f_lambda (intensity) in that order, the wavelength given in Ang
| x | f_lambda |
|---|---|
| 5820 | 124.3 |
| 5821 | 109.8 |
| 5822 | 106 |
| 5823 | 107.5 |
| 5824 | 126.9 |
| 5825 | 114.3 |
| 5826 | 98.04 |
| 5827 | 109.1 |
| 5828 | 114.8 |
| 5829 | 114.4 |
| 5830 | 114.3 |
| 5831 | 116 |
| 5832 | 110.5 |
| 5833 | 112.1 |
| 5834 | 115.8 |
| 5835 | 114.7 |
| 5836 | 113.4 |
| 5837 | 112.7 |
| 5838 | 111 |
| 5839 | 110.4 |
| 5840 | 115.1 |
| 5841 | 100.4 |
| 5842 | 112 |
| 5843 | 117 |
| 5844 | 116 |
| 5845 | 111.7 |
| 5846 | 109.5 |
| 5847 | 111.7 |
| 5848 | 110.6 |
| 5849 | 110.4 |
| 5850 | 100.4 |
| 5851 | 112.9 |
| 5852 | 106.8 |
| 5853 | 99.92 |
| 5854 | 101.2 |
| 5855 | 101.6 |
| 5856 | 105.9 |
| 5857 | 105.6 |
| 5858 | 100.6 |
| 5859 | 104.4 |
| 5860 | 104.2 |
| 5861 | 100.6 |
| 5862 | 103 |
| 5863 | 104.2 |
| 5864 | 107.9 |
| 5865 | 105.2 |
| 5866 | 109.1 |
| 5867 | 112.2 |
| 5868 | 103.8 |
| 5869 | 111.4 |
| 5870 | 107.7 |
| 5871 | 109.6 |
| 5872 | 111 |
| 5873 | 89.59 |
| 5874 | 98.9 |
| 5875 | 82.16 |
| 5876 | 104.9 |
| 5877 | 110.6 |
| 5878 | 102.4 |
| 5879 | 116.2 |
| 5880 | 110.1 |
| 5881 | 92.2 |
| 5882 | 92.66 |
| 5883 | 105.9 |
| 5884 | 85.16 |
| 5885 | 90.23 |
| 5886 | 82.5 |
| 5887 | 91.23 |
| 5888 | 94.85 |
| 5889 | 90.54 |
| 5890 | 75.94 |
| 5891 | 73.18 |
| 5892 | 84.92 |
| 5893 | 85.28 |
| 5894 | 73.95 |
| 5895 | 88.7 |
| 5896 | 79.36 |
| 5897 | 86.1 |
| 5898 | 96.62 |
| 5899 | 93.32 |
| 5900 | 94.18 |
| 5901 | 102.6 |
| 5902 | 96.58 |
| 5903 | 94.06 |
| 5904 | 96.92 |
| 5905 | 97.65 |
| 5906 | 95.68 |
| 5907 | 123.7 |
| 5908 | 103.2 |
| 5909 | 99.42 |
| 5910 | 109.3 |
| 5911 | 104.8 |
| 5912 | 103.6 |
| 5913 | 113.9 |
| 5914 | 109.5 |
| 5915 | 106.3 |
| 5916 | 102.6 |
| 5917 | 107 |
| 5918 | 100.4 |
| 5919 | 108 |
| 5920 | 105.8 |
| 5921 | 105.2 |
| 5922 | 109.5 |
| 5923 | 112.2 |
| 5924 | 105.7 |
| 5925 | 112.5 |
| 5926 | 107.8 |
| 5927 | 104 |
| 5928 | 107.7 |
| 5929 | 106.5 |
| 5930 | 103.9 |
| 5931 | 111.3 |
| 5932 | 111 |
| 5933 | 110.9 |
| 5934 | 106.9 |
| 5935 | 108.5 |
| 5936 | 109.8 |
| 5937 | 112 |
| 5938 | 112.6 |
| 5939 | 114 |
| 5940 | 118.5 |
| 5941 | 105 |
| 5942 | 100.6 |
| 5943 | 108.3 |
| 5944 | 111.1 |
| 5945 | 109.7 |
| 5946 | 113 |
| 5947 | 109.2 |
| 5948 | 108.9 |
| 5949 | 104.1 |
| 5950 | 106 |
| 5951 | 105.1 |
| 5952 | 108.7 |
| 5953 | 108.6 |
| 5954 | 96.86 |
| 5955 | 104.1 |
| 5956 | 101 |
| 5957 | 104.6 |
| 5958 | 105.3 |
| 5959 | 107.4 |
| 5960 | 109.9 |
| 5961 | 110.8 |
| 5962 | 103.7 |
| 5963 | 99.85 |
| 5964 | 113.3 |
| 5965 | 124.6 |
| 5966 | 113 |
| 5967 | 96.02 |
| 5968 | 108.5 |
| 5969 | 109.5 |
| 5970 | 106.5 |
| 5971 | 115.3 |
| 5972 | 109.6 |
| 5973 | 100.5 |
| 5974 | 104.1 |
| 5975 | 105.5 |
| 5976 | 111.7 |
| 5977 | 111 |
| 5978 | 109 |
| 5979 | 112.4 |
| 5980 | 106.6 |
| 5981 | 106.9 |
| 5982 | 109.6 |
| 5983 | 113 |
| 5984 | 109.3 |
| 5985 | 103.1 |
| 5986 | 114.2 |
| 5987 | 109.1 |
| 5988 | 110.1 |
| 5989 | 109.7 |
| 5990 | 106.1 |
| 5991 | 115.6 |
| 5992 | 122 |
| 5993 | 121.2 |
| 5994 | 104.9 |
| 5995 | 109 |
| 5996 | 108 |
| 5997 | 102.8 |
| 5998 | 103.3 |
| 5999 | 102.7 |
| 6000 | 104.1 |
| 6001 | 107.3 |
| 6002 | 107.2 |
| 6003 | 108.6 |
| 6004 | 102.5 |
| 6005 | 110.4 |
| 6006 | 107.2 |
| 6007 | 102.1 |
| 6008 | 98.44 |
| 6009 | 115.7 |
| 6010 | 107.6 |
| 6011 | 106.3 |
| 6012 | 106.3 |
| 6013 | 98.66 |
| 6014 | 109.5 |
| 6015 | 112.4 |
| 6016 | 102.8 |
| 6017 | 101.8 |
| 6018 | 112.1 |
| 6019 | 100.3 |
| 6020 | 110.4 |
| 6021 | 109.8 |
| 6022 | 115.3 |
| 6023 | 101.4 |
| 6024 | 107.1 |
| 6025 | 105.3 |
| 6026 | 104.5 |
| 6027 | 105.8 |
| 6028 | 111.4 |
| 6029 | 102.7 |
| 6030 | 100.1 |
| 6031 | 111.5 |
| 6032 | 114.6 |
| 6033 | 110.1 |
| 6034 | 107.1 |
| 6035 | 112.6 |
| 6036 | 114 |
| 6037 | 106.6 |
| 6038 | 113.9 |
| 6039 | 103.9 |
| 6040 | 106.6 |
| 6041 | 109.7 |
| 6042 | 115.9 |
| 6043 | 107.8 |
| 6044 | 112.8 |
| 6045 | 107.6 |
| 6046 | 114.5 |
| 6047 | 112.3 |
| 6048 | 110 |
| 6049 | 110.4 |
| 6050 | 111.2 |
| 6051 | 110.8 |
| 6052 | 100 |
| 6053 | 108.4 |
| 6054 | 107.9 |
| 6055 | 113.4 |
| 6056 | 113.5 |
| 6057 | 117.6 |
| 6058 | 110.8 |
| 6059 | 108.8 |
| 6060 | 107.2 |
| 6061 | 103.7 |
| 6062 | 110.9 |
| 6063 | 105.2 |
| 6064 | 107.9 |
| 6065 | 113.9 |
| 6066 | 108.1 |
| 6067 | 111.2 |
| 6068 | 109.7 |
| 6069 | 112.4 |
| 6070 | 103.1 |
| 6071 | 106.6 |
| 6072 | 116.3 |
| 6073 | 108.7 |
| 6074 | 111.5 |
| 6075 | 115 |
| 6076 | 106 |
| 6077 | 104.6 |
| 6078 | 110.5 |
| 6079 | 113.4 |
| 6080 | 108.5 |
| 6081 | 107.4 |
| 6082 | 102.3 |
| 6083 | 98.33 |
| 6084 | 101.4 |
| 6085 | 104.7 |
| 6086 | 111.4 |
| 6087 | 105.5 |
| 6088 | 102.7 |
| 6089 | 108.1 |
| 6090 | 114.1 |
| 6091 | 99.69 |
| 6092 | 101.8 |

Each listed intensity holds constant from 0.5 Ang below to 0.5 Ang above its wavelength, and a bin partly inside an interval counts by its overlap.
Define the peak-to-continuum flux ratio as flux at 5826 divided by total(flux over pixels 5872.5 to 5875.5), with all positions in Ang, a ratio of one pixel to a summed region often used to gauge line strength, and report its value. 0.362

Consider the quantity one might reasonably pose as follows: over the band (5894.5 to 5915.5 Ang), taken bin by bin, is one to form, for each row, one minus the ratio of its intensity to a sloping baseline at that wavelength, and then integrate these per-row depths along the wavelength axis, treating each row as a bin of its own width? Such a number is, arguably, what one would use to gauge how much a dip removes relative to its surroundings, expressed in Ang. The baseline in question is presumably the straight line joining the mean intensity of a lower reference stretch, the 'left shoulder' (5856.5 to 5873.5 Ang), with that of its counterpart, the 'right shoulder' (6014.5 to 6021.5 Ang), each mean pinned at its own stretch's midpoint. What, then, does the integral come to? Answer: 1.19 Ang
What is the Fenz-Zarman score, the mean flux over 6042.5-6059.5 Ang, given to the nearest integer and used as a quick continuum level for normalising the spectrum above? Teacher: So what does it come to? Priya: 110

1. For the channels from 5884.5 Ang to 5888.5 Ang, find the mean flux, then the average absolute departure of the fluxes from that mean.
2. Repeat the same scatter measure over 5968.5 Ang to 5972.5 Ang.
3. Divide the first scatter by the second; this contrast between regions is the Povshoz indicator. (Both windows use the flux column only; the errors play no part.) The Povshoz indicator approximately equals 1.4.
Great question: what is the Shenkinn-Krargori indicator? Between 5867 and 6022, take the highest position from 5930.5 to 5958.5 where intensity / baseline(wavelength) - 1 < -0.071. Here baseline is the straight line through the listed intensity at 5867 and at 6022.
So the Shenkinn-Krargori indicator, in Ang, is 5958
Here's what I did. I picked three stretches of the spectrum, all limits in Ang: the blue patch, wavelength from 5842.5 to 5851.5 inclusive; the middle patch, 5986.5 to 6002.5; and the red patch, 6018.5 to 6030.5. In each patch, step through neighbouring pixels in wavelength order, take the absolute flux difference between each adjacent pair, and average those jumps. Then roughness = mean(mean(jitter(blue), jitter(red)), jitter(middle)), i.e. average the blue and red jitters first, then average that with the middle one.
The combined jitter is 4.14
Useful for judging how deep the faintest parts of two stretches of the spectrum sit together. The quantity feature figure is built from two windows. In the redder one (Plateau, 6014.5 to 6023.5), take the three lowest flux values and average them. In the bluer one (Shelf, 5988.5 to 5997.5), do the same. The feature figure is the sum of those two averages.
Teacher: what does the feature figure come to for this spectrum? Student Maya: 206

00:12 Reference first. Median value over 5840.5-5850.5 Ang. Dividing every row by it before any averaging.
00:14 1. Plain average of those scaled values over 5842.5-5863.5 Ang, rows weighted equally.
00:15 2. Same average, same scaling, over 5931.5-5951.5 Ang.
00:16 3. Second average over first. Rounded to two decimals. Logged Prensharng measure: 1.03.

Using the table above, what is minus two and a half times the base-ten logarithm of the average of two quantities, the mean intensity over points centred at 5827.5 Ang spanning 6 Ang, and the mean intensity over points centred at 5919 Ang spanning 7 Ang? -5.09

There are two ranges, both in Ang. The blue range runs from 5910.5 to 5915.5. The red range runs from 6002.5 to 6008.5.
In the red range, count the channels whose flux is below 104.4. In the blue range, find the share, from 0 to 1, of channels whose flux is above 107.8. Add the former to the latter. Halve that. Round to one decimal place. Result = 1.7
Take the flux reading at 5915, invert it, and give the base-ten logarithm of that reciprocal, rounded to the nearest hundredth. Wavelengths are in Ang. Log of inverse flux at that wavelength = -2.03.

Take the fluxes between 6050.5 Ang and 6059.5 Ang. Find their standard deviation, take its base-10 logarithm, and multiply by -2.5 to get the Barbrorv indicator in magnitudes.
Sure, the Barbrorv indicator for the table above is -1.7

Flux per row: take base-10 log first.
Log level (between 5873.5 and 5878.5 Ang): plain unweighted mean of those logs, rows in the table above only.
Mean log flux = 2.00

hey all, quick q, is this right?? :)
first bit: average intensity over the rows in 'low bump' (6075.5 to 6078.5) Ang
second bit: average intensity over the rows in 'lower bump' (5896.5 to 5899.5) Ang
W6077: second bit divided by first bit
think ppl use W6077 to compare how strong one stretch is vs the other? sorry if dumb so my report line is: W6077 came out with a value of 0.86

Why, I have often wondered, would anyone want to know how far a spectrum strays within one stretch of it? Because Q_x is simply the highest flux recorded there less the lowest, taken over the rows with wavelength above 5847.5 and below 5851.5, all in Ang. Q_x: 12.5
